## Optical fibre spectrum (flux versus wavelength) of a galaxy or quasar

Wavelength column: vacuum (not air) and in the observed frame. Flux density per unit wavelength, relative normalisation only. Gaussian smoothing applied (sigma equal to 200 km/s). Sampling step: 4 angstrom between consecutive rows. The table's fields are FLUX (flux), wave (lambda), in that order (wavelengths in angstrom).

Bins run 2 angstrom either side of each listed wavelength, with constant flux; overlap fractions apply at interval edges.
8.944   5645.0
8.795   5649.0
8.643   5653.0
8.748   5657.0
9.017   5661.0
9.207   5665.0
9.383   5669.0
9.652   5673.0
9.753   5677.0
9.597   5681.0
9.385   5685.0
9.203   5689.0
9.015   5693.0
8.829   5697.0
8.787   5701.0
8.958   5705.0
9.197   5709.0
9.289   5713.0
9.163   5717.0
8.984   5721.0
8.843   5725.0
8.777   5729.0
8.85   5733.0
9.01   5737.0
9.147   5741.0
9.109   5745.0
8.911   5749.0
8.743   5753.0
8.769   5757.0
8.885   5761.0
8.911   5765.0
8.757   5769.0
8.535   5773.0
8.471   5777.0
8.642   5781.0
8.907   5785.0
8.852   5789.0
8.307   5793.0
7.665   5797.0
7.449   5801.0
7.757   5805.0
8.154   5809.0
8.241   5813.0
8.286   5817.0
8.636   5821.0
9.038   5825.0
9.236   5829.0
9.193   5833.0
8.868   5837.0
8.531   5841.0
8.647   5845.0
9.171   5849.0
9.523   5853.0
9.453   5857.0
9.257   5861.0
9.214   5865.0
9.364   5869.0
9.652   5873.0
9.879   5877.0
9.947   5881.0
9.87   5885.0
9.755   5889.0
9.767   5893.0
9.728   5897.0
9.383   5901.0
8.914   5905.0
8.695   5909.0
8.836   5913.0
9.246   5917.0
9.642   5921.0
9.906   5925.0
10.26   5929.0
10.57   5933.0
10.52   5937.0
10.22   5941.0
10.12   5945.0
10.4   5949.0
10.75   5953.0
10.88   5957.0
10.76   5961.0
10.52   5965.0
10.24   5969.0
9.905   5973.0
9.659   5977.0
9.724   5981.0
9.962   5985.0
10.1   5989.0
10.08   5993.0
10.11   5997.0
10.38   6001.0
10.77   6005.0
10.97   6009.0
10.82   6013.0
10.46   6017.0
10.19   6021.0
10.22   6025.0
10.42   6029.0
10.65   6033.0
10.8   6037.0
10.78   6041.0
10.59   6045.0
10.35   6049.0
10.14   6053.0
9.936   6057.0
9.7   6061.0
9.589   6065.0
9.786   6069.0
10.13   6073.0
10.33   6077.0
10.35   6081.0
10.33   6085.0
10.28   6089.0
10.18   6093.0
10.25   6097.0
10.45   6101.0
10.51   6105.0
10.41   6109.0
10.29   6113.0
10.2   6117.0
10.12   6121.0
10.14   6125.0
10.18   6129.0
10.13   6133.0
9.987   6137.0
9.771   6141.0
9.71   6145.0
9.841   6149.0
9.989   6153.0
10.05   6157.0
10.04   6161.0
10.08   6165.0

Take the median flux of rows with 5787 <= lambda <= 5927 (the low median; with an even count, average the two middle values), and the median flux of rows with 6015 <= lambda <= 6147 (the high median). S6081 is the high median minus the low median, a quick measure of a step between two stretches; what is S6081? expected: 1.0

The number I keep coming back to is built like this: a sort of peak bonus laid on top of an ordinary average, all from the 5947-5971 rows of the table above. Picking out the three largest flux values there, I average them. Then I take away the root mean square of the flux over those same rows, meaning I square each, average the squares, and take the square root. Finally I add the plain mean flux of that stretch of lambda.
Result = 10.8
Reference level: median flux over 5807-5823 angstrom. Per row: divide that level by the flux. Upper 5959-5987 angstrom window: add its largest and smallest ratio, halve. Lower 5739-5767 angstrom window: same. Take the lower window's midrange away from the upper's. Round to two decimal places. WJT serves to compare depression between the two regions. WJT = -0.11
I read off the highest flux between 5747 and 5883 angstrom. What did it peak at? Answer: 9.947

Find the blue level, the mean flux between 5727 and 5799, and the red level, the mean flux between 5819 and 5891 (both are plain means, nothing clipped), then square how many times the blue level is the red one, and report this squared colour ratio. 0.88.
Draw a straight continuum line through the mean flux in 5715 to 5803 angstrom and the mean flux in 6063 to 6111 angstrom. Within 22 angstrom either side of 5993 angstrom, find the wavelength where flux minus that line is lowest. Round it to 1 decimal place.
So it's 5977.0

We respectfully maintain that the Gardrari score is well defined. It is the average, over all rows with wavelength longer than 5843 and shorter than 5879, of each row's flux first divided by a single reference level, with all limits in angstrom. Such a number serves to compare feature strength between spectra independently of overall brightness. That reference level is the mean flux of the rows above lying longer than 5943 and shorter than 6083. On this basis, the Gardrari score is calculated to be 0.91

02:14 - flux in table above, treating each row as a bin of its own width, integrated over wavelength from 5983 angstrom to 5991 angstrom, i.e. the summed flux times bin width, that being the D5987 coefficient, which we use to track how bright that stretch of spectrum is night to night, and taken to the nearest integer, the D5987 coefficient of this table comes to 80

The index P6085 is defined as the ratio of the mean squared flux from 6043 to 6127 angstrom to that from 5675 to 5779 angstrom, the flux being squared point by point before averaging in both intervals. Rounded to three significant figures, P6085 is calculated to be 1.28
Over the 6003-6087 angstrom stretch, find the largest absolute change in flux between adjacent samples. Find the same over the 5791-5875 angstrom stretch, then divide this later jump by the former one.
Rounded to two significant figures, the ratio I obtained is 1.8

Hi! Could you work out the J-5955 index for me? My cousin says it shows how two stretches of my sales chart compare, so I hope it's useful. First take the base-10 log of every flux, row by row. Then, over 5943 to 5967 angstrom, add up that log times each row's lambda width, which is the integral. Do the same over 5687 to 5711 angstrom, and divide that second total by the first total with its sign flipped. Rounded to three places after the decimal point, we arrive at -0.932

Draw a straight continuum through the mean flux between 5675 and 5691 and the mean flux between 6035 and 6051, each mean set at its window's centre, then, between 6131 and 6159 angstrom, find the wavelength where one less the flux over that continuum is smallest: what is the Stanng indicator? 6133.0 angstrom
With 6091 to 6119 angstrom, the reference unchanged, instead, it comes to 6105.0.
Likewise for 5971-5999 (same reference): 5989.0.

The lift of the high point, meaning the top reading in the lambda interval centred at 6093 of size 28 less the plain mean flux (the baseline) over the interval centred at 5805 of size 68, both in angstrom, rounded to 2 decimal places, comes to 2.03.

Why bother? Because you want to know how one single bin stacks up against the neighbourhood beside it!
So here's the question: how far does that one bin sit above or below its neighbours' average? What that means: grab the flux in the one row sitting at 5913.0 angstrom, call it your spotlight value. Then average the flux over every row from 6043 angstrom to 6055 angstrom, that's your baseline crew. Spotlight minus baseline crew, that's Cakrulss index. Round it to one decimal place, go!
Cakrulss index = -1.5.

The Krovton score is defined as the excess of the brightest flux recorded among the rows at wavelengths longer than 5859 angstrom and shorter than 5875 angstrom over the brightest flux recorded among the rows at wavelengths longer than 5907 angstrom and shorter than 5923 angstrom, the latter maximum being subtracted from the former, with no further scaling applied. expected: 0.0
